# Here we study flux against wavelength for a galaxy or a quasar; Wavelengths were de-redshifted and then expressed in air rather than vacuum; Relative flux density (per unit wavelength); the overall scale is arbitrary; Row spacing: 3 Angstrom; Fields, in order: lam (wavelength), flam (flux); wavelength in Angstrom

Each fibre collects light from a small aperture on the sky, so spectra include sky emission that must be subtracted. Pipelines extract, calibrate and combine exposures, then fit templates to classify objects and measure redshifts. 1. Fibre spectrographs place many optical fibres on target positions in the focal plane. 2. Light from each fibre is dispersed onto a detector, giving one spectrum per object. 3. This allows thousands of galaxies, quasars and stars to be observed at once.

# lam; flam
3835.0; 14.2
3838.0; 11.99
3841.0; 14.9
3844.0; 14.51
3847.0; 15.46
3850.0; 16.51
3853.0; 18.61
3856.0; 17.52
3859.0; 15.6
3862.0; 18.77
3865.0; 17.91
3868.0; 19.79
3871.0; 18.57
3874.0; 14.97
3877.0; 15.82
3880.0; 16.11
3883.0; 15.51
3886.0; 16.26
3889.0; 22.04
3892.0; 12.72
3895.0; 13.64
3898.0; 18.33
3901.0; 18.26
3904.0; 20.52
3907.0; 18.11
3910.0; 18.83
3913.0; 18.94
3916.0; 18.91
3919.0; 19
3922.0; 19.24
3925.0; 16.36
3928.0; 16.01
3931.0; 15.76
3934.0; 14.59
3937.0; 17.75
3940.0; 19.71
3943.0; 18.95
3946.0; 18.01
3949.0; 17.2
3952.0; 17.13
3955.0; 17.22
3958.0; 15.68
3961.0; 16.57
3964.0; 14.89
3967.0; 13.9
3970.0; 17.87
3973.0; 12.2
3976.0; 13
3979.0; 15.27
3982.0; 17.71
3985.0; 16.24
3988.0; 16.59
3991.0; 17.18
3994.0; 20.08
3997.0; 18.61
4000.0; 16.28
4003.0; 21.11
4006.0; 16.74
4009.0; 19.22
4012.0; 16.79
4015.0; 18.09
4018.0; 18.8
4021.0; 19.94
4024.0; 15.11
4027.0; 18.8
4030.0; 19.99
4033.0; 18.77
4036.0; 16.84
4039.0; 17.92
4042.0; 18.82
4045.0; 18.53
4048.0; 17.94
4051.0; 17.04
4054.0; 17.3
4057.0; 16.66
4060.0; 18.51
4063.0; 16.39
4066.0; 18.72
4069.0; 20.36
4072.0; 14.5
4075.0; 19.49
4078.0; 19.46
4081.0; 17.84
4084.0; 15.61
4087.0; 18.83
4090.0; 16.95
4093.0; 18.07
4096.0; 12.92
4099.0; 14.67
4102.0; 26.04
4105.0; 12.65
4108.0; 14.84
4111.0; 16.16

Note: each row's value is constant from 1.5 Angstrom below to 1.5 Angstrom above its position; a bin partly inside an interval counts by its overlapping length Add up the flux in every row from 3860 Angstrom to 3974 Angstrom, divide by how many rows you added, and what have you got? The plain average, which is 17.2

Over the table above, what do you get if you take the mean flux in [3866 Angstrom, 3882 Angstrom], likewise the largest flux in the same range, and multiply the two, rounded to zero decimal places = 337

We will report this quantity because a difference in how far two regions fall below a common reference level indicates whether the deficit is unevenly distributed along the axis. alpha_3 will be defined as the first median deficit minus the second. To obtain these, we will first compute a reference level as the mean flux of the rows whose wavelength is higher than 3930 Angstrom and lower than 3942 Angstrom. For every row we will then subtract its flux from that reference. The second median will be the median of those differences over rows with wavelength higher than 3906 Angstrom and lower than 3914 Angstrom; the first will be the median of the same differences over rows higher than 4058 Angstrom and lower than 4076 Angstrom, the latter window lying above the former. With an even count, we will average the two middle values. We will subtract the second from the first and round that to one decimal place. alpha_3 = 0.2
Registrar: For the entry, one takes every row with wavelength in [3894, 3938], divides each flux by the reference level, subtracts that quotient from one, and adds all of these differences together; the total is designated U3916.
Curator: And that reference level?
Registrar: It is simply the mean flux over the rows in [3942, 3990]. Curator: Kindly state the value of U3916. -1.4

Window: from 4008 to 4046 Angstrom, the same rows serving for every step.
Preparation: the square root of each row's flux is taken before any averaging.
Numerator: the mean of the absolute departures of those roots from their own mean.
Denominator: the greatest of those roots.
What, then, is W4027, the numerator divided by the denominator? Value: 0.027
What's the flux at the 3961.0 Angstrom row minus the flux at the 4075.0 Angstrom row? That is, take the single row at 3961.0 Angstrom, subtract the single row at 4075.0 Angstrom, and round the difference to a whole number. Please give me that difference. -3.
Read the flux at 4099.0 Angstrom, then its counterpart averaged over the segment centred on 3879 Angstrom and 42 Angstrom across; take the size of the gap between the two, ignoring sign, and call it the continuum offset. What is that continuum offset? 2.2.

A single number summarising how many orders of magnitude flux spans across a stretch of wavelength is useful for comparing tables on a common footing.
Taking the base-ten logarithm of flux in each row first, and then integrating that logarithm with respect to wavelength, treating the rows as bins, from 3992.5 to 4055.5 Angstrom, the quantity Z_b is 79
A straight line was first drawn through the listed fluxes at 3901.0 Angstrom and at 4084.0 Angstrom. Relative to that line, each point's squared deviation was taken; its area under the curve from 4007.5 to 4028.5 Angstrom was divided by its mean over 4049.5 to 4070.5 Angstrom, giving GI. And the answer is 18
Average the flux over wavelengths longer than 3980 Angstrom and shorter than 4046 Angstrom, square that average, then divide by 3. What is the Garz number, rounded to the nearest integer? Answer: 109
